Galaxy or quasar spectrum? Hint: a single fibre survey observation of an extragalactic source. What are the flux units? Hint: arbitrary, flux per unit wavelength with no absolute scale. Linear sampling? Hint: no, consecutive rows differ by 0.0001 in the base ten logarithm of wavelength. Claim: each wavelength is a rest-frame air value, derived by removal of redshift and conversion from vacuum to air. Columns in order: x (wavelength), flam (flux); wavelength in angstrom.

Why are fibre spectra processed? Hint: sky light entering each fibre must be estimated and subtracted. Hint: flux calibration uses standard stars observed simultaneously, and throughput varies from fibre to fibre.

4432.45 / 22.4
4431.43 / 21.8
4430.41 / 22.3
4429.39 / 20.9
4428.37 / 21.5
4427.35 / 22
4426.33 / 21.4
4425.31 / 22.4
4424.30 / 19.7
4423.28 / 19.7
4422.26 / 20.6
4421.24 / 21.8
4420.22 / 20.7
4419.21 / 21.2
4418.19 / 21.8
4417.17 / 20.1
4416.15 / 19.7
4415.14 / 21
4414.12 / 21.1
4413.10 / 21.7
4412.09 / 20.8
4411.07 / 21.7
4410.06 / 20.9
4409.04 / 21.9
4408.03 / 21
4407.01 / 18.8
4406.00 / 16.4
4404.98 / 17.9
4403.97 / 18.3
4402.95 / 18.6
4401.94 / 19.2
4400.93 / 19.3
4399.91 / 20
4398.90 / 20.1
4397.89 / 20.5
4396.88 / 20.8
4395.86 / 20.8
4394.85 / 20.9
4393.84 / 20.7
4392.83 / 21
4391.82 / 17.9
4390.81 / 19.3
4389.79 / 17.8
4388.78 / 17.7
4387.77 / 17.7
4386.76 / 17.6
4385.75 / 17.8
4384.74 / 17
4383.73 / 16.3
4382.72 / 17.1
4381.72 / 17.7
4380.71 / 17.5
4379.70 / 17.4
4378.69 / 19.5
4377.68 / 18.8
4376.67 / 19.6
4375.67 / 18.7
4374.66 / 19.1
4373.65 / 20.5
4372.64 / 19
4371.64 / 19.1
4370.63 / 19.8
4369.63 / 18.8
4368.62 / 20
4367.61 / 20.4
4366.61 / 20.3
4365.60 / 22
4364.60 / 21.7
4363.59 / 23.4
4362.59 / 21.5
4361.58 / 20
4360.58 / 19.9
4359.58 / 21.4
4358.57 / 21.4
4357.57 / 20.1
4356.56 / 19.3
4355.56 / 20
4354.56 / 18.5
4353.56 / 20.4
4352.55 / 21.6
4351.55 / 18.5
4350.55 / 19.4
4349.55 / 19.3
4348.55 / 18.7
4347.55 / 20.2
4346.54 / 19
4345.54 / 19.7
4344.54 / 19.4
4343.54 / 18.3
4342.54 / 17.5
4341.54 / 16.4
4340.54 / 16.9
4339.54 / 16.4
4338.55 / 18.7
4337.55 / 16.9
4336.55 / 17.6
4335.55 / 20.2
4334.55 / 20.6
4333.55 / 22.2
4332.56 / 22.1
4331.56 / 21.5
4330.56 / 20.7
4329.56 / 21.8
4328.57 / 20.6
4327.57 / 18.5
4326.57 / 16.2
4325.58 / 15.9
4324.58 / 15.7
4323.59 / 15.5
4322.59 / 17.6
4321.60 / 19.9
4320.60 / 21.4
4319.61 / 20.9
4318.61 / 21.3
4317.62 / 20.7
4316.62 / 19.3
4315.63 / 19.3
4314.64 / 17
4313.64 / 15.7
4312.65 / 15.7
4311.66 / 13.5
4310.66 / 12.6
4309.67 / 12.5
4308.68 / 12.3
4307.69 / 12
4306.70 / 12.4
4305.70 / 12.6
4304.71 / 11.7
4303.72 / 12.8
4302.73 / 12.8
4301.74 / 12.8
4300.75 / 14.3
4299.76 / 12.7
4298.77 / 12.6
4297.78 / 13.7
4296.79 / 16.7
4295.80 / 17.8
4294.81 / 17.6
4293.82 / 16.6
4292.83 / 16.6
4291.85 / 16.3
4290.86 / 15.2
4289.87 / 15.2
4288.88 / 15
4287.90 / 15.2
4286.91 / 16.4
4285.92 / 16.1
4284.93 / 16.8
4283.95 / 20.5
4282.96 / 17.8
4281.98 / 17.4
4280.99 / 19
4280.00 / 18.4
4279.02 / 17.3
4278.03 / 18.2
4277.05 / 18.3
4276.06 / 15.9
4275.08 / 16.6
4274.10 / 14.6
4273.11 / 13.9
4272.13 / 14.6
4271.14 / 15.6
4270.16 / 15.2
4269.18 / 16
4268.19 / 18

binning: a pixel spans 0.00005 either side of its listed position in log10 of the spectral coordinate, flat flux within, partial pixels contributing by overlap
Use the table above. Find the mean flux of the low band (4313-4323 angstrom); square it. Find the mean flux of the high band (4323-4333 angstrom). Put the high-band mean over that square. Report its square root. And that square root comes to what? 0.225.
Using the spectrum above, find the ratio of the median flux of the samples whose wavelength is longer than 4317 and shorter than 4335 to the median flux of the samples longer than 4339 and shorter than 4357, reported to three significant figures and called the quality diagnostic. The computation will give 1.08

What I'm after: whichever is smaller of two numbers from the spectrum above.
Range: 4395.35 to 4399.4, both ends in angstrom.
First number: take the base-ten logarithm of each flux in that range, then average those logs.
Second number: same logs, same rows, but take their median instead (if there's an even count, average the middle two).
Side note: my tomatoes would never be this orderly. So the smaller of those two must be 1.313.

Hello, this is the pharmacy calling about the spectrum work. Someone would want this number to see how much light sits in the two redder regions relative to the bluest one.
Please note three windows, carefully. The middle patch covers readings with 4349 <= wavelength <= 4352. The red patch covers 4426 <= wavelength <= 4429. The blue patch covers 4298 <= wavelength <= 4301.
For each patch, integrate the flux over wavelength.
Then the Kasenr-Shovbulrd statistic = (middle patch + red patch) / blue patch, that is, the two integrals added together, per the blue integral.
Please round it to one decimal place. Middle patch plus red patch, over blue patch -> 3.1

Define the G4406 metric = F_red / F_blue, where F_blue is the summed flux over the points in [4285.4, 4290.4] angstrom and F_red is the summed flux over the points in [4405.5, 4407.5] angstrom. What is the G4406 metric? 0.45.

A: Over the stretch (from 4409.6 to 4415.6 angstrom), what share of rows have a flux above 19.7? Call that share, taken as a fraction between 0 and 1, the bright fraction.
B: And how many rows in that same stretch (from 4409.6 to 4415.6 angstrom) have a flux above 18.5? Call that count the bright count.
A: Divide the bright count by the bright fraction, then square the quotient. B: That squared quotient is 36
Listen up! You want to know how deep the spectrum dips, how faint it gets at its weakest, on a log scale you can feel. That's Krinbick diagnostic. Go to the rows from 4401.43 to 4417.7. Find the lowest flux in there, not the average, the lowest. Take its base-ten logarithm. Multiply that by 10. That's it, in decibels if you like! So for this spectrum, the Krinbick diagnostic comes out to 12.1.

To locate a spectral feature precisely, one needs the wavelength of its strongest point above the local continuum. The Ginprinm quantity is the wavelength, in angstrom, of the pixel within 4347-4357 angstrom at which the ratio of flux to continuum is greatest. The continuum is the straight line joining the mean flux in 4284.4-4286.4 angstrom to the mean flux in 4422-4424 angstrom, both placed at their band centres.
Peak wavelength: 4352.55 angstrom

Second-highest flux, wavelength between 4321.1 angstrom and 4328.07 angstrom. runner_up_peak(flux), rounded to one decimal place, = 18.5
